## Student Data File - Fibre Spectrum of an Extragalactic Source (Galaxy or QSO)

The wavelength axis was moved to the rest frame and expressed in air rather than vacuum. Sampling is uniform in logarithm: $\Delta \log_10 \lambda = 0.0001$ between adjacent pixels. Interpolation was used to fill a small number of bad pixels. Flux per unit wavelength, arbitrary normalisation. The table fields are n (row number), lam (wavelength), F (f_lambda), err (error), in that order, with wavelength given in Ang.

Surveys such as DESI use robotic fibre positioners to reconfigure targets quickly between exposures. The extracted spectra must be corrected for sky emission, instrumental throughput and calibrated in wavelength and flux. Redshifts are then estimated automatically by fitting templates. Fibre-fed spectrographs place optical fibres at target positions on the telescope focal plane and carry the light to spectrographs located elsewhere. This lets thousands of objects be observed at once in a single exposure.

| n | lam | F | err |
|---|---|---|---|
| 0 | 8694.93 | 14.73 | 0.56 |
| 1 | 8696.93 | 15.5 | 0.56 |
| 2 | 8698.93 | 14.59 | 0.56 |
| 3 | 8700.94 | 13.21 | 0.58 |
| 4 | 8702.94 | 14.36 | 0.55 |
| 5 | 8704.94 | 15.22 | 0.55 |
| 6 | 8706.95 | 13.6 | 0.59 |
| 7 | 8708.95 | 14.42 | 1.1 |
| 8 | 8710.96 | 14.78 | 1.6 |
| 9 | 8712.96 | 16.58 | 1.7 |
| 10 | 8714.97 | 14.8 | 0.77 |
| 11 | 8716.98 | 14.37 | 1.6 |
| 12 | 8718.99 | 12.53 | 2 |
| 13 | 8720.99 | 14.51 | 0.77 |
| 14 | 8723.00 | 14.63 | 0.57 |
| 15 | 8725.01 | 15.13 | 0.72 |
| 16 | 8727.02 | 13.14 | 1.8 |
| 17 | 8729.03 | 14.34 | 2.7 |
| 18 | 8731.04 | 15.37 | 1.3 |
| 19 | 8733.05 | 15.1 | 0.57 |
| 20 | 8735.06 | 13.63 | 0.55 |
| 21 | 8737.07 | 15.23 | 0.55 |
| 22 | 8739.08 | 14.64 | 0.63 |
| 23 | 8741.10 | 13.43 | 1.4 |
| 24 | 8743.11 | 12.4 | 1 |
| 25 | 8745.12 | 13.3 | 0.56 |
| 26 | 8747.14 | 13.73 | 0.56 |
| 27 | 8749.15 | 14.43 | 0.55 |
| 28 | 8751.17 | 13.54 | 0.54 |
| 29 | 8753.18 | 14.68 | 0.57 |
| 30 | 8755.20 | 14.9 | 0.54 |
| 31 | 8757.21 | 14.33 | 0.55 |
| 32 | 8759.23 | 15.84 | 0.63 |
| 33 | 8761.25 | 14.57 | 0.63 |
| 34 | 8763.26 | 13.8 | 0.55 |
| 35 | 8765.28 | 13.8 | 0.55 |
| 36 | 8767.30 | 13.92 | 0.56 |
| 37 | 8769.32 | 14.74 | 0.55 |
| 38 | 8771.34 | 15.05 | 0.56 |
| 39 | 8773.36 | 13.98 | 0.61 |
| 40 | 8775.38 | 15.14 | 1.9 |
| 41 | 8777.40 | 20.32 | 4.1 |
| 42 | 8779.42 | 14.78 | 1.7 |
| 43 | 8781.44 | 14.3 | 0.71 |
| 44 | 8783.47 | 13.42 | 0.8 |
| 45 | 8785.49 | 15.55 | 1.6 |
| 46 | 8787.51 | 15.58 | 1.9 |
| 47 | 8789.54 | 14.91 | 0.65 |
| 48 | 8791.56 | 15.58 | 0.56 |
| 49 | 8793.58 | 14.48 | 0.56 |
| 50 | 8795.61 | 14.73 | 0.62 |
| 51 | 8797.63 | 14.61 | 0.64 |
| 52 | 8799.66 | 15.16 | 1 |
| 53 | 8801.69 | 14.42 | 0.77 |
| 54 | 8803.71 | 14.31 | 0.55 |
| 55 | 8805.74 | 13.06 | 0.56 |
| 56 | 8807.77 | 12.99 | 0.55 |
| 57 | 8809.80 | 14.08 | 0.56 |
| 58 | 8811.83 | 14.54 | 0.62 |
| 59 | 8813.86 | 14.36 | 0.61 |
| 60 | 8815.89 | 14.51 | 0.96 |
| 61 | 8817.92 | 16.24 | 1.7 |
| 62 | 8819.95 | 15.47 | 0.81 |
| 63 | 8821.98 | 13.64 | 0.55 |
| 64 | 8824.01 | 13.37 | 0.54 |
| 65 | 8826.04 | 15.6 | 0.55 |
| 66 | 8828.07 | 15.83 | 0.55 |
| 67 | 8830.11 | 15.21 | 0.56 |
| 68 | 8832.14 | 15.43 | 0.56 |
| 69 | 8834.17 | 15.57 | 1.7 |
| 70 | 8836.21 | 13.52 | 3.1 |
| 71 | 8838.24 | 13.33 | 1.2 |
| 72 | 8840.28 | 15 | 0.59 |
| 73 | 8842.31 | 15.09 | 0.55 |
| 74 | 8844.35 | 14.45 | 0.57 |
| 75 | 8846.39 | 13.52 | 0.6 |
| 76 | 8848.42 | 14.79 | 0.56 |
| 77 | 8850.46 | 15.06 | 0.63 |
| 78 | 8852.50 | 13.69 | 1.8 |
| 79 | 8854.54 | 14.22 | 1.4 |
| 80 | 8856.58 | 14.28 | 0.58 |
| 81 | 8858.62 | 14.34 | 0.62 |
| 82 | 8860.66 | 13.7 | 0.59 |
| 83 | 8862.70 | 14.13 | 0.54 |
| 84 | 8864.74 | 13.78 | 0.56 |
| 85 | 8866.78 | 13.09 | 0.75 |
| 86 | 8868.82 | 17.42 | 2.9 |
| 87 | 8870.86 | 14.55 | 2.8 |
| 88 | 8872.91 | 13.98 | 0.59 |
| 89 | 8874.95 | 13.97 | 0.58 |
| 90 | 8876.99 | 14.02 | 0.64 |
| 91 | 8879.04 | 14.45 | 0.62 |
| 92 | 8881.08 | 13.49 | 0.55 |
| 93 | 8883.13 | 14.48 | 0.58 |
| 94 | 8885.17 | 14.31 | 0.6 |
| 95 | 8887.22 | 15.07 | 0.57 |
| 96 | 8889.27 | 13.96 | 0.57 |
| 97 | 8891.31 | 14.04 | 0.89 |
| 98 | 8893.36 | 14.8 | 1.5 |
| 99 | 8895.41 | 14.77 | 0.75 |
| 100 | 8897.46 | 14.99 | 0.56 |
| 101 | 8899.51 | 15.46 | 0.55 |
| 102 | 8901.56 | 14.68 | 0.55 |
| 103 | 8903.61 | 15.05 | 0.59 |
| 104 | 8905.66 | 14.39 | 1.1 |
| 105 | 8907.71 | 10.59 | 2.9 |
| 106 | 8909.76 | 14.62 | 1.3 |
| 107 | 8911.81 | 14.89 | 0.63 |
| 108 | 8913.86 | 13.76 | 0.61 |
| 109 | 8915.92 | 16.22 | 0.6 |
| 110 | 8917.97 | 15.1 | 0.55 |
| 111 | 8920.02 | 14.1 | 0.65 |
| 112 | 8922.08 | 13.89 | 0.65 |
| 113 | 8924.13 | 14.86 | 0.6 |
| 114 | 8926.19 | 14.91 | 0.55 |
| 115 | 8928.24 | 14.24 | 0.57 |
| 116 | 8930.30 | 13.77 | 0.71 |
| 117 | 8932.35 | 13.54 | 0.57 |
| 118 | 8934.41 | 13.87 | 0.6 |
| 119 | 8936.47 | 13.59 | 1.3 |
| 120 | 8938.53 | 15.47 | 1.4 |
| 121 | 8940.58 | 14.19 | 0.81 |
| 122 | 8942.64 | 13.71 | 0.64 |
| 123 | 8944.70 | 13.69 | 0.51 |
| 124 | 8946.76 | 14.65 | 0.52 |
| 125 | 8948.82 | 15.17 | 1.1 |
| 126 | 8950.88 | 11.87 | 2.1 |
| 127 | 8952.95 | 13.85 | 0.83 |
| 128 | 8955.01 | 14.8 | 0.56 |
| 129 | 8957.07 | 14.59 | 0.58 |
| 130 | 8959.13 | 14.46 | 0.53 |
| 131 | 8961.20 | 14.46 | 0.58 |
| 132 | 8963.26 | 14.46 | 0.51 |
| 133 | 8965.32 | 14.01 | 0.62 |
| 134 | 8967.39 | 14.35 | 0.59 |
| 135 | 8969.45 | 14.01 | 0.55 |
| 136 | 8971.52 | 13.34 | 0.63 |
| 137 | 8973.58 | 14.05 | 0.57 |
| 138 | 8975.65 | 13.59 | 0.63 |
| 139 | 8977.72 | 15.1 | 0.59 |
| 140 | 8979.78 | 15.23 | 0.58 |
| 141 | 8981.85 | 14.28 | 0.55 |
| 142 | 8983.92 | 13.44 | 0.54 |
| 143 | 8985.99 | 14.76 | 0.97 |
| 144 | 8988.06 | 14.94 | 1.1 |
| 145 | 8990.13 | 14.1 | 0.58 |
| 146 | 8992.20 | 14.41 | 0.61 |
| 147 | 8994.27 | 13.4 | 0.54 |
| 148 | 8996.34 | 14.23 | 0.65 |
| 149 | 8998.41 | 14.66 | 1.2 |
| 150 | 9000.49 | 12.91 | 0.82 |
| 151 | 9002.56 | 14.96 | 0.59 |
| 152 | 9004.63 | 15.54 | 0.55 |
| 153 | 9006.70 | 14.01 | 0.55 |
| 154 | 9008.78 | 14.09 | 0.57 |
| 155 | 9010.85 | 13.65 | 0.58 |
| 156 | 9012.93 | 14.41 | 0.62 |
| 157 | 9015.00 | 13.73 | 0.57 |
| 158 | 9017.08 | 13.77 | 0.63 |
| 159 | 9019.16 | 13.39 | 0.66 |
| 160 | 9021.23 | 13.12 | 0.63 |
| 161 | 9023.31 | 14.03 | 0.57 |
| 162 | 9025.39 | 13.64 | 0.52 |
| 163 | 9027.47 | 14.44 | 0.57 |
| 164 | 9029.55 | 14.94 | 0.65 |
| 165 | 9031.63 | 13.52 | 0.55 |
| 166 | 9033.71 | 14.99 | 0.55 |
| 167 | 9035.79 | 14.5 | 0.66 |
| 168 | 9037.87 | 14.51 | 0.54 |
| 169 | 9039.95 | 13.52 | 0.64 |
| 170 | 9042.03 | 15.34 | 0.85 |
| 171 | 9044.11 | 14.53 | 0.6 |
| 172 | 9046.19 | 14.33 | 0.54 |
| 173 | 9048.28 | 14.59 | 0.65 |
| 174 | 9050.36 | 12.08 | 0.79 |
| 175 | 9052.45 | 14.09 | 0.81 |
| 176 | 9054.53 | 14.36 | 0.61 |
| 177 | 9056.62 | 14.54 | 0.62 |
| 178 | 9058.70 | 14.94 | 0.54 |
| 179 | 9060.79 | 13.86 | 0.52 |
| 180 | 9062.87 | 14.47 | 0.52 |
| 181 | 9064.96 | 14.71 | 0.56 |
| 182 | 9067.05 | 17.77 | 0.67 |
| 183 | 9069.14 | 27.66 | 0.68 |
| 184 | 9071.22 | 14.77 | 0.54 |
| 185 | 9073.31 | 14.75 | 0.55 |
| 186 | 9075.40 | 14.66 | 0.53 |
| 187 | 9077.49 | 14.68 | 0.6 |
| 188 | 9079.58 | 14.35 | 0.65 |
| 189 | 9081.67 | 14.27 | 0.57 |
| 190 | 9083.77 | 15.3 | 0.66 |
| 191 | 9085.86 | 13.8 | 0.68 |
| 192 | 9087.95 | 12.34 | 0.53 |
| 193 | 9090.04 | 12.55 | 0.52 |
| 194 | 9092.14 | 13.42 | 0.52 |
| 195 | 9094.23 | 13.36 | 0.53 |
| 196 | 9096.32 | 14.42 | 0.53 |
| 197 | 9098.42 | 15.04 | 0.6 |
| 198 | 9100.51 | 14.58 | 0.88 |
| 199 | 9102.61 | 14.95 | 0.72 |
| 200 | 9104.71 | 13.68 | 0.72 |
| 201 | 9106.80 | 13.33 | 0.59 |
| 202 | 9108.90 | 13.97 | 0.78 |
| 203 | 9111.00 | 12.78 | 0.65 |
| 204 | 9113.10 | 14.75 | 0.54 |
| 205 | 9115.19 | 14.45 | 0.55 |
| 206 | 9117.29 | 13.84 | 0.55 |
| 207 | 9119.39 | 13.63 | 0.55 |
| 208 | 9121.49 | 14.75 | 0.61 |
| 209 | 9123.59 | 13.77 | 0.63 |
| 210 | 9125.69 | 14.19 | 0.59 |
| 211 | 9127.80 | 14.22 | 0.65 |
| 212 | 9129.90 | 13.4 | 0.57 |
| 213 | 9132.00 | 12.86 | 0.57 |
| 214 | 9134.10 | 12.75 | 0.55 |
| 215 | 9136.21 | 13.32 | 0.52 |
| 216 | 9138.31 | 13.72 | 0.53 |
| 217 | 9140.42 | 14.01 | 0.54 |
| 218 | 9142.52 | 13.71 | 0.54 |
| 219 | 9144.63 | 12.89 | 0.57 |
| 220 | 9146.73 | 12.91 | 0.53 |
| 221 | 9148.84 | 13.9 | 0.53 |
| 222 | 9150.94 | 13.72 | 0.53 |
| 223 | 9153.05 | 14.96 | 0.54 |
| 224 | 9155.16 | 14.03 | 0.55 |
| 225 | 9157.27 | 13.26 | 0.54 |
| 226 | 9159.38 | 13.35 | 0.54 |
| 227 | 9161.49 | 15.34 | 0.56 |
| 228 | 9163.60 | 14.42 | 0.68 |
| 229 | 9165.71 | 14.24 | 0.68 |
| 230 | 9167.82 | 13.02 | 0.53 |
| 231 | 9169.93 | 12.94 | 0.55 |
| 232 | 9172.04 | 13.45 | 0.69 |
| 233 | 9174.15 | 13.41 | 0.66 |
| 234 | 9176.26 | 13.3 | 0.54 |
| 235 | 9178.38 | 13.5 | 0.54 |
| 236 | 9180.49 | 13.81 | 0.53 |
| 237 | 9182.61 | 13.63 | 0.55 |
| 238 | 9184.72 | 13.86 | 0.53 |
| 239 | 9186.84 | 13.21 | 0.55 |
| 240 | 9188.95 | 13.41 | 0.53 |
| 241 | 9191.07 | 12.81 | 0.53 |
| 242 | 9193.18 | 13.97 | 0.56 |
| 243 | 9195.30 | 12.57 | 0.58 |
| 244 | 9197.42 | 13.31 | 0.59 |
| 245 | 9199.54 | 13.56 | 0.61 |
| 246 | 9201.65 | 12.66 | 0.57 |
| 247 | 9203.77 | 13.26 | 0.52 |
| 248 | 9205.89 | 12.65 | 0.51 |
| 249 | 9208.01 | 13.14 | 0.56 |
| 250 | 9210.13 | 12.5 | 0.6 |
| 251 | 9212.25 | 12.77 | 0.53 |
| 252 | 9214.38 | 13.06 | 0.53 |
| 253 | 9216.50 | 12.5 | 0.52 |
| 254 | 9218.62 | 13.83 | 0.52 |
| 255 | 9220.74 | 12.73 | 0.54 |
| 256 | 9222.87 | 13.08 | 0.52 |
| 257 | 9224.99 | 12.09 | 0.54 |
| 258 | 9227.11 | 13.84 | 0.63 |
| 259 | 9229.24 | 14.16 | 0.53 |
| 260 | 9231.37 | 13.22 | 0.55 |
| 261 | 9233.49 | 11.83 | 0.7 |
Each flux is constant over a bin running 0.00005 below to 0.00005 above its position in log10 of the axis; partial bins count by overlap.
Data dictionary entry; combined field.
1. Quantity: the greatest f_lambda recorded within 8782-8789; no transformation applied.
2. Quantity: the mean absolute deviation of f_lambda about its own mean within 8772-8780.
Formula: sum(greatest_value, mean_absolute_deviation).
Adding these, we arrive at 17.7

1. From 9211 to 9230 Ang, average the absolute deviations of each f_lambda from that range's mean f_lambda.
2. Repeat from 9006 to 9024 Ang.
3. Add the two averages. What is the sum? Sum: 0.85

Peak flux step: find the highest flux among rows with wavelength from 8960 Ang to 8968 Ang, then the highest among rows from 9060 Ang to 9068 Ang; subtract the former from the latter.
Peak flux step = 3.3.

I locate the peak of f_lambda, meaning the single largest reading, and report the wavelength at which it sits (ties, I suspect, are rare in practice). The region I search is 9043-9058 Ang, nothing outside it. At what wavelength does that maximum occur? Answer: 9048.28 Ang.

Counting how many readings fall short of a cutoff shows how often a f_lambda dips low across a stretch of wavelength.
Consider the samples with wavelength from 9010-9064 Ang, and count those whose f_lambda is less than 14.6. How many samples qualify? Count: 22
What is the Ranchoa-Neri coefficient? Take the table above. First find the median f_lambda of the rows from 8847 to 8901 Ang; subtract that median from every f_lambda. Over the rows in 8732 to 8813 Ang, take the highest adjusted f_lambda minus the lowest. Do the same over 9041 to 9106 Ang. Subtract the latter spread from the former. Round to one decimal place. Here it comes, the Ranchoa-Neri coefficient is -7.7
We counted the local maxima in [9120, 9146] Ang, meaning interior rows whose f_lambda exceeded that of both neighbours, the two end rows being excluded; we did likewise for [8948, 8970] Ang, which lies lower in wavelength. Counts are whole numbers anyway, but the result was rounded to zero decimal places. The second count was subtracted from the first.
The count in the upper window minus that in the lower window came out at 0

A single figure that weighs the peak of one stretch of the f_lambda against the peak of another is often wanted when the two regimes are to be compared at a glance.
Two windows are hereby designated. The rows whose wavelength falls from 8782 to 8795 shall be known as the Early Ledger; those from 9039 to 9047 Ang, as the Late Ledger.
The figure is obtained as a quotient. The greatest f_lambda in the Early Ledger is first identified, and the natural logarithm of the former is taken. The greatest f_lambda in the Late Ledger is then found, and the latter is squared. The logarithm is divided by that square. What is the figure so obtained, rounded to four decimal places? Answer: 0.0117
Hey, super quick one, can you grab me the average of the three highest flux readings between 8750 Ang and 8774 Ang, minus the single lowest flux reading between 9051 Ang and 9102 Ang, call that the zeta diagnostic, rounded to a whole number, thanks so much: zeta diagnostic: 3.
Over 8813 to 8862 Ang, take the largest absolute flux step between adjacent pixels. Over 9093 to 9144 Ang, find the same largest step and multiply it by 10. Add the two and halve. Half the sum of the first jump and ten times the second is 11.0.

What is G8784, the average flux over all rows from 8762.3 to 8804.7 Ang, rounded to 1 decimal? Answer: 14.9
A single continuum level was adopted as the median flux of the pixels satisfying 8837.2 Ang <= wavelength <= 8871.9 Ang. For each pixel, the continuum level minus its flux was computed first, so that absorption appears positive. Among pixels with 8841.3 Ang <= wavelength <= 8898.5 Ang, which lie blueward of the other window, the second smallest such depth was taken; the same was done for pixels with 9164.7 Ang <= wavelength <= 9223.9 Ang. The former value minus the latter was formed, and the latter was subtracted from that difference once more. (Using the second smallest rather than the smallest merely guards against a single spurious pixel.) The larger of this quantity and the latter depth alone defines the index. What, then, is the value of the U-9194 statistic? 0.31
